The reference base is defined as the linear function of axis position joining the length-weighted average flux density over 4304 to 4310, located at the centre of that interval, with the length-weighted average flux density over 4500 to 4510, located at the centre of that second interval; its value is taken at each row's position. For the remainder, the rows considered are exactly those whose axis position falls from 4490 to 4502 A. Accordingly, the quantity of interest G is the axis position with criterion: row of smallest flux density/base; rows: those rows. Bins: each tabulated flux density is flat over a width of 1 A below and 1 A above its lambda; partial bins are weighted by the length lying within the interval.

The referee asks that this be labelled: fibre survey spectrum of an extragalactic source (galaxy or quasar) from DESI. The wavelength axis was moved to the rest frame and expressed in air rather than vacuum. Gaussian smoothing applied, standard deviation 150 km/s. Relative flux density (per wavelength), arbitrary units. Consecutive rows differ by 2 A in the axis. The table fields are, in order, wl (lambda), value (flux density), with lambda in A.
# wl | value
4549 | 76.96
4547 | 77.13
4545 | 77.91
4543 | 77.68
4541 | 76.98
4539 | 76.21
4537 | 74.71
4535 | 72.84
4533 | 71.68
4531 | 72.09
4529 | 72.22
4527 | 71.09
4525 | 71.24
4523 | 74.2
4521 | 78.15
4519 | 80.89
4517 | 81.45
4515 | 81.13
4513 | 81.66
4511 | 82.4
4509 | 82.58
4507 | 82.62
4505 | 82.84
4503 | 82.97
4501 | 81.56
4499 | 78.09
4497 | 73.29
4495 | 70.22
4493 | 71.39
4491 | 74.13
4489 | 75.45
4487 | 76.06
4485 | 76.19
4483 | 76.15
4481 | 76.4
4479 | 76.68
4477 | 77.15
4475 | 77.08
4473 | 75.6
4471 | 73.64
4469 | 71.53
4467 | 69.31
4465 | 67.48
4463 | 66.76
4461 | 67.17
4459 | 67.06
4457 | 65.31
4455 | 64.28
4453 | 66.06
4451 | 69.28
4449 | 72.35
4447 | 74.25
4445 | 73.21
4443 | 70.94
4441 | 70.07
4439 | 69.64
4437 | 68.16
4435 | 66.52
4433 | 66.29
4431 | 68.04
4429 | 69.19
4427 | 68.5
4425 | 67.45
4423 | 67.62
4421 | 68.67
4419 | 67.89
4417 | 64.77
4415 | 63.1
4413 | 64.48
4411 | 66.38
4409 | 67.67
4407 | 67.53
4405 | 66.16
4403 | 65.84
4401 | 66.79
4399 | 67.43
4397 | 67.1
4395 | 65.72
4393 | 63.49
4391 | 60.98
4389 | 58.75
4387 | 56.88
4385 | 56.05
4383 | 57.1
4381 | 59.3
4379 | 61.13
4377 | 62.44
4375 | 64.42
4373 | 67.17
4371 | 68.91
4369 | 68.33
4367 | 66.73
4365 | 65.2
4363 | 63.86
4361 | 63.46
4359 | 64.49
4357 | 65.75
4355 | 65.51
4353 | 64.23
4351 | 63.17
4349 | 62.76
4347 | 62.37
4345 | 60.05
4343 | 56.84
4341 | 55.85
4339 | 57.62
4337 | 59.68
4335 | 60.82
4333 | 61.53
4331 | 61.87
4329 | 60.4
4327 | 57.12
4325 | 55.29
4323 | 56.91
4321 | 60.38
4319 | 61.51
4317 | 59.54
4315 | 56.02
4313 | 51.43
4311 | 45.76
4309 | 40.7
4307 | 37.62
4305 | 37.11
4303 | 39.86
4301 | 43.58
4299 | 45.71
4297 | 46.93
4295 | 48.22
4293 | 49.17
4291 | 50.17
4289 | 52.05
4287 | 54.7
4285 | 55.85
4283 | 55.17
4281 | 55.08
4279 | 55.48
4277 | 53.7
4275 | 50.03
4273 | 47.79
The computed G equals 4495 A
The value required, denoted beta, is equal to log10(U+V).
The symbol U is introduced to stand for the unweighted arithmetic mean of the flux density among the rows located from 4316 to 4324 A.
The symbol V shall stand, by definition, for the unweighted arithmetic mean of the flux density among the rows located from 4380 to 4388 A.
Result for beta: 2.07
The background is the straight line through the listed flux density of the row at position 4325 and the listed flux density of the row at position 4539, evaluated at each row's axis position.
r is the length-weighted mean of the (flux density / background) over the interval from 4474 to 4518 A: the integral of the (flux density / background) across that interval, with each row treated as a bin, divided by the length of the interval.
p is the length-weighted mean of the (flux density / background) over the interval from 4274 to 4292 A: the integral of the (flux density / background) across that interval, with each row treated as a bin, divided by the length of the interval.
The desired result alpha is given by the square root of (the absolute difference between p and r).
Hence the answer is 0.19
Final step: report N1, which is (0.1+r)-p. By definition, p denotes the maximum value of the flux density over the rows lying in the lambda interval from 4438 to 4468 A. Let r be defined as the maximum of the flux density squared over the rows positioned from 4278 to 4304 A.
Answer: 3045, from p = 74.25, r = 3119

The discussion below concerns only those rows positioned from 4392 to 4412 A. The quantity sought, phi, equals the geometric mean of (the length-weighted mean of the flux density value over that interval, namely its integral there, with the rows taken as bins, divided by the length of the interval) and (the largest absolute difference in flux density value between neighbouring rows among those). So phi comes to 12.2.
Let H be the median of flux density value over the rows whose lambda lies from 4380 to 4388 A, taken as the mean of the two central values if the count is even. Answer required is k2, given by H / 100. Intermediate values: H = 57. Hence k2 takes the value 0.57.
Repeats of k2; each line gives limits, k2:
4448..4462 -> 0.67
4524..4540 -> 0.72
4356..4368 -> 0.65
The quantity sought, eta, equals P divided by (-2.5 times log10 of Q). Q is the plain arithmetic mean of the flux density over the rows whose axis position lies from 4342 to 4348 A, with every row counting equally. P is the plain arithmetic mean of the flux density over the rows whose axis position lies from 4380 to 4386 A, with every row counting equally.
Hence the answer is -12.9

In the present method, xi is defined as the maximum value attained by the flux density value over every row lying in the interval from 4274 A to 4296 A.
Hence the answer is 55.85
